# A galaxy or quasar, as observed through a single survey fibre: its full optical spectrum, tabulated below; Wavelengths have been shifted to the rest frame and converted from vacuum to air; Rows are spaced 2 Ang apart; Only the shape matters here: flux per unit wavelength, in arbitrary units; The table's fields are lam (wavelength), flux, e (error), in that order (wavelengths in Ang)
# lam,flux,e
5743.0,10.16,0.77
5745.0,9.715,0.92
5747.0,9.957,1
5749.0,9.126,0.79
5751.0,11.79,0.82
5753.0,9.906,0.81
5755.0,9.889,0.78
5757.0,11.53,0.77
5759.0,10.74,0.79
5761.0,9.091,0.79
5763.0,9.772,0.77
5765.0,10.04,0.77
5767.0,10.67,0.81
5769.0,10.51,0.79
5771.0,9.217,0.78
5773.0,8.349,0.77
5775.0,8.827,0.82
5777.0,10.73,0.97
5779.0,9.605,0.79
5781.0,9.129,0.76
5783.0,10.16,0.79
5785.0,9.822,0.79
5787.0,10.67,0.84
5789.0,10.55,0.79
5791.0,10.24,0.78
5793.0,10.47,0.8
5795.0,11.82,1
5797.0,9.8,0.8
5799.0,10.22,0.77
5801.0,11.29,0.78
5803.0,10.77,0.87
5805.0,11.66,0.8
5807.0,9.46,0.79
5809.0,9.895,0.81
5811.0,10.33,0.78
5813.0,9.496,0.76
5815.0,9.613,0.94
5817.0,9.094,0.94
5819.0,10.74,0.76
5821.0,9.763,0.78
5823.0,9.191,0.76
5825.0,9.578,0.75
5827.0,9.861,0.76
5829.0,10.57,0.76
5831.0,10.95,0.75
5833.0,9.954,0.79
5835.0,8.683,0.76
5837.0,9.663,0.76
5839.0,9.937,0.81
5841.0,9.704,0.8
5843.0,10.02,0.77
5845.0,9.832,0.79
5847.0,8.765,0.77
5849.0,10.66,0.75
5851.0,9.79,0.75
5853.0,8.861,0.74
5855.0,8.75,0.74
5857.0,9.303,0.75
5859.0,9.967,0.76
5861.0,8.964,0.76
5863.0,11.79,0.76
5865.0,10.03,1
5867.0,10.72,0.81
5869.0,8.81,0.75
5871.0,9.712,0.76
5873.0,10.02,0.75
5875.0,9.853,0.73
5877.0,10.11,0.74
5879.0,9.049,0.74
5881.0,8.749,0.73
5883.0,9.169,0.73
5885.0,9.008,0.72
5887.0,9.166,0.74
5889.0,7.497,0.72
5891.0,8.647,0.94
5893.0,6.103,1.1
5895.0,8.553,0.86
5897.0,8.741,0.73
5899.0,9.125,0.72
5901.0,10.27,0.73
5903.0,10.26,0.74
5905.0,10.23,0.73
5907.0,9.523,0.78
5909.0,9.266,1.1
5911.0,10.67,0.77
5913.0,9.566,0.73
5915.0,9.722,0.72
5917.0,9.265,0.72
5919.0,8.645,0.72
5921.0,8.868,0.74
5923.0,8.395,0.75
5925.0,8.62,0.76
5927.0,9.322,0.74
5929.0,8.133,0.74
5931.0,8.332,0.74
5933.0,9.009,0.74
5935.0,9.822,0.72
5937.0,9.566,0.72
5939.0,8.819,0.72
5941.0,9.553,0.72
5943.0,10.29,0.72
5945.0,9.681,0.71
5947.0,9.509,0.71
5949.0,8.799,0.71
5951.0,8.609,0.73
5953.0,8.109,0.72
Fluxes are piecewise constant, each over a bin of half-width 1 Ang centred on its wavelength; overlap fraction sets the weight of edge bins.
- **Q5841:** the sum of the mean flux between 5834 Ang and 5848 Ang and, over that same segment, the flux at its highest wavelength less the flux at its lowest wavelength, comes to 9.6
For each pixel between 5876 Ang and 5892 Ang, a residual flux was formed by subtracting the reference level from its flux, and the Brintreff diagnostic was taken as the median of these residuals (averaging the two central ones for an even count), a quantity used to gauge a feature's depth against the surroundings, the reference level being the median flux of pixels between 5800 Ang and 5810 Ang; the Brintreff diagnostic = -1.7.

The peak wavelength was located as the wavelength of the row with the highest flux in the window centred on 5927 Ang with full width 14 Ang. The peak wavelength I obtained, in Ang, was 5927.0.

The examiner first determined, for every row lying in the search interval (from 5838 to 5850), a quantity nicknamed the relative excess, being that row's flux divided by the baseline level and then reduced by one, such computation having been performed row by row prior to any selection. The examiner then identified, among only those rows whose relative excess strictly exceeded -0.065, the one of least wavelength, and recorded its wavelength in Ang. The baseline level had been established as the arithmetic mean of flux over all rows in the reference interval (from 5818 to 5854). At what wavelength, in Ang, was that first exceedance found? 5839.0 Ang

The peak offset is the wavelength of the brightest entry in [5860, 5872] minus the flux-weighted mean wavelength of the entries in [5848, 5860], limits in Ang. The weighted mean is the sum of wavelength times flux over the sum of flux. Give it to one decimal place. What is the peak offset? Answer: 9.1 Ang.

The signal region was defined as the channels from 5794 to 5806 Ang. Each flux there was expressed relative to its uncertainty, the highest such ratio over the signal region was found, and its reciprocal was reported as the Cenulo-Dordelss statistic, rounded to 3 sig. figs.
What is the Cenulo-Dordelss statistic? 0.0686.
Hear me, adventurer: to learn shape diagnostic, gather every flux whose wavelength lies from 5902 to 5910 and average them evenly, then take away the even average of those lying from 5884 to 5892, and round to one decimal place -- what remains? 1.2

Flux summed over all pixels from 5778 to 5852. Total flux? 372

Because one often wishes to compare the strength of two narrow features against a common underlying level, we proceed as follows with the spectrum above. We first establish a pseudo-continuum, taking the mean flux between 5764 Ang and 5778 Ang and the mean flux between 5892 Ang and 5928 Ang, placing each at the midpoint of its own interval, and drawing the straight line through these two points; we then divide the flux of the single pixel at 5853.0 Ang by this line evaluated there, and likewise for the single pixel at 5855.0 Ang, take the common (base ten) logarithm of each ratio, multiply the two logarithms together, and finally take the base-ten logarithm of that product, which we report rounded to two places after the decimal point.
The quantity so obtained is -3.08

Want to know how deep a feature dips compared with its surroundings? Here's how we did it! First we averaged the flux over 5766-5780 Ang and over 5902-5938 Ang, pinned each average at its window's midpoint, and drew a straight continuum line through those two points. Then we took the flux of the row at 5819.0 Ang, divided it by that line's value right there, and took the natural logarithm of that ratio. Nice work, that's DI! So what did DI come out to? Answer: 0.12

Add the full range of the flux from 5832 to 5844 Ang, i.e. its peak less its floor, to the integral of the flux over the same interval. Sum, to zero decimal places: 117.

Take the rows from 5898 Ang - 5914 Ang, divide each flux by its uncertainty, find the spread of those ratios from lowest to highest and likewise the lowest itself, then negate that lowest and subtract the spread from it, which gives -14.1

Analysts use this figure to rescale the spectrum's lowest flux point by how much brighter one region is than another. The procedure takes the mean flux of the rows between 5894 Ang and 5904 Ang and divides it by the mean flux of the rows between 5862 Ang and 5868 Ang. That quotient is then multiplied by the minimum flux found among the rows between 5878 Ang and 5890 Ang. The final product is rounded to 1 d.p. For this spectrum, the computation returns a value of 6.5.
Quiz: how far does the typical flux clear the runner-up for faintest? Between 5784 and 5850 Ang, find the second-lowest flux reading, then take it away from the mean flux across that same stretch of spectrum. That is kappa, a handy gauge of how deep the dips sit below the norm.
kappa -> 1.33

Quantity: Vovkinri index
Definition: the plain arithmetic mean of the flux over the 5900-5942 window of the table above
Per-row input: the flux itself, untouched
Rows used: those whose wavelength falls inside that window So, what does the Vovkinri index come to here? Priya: 9.3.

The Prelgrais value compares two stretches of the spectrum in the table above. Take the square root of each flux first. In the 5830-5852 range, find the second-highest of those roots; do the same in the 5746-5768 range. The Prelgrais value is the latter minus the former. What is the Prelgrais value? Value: 0.131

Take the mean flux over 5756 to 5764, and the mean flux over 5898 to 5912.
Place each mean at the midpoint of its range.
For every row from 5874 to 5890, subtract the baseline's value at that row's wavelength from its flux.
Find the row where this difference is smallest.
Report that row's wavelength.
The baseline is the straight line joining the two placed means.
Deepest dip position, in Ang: 5889.0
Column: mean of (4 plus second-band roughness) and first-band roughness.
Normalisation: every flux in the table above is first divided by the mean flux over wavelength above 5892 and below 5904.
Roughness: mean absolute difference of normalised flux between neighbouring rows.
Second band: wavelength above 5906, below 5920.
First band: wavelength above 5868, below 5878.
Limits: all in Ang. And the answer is 2.06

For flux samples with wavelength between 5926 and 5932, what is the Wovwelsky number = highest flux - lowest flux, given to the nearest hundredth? 1.19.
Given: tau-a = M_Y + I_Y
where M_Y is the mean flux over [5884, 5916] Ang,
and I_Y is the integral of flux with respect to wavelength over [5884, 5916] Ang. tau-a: 302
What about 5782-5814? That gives 344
